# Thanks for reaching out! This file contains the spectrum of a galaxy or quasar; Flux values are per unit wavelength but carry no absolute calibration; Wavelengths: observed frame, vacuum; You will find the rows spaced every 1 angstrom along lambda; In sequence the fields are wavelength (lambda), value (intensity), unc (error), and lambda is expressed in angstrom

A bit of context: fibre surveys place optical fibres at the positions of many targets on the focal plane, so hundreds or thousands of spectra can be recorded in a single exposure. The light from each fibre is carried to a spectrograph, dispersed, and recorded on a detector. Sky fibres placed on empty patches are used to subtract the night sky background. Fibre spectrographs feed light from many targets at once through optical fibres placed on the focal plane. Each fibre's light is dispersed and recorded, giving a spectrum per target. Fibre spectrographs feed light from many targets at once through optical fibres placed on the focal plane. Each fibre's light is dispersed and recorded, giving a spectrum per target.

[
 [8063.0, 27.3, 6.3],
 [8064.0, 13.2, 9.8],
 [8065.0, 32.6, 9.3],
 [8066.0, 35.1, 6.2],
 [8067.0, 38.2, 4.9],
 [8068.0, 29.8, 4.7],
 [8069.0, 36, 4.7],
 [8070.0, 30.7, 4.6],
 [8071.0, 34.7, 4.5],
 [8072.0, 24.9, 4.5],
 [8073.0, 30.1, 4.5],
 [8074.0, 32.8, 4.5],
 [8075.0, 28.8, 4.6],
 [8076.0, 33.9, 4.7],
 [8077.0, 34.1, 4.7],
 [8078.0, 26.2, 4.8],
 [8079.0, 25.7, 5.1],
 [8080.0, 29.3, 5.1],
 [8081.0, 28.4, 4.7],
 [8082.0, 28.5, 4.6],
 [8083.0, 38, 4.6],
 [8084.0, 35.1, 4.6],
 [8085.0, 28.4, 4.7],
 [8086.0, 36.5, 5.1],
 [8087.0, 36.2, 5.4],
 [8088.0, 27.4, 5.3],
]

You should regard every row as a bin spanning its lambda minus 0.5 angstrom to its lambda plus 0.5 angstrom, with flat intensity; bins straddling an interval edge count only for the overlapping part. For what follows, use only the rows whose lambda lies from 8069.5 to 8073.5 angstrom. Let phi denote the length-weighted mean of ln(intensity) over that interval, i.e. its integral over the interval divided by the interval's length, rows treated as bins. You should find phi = 3.40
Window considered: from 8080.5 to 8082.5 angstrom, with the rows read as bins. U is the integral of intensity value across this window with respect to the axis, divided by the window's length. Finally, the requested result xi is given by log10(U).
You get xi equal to 1.45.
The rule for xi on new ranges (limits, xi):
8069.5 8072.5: 1.48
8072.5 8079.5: 1.48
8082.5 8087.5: 1.54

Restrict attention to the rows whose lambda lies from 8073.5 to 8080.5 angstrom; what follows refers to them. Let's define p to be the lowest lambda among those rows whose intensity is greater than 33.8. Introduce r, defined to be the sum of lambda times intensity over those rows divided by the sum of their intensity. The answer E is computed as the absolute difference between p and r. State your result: 0.9 angstrom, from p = 8076.0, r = 8076.9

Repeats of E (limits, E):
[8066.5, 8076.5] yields 4.4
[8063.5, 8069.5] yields 0.8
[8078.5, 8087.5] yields 0.2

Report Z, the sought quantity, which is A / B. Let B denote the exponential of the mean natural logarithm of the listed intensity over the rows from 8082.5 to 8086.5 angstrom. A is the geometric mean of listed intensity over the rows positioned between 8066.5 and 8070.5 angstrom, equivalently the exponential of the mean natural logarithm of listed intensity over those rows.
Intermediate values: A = 33.5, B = 34.3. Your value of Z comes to 0.98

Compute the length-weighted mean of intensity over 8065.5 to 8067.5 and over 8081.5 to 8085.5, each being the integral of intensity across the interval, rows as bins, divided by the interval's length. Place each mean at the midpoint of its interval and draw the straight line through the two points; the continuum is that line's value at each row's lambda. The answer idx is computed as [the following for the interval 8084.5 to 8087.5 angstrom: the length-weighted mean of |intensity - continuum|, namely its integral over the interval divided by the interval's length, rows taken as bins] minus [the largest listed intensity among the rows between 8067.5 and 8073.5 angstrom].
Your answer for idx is -31.7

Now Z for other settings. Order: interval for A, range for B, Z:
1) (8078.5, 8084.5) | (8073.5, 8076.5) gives 0.96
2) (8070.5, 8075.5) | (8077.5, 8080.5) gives 1.11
